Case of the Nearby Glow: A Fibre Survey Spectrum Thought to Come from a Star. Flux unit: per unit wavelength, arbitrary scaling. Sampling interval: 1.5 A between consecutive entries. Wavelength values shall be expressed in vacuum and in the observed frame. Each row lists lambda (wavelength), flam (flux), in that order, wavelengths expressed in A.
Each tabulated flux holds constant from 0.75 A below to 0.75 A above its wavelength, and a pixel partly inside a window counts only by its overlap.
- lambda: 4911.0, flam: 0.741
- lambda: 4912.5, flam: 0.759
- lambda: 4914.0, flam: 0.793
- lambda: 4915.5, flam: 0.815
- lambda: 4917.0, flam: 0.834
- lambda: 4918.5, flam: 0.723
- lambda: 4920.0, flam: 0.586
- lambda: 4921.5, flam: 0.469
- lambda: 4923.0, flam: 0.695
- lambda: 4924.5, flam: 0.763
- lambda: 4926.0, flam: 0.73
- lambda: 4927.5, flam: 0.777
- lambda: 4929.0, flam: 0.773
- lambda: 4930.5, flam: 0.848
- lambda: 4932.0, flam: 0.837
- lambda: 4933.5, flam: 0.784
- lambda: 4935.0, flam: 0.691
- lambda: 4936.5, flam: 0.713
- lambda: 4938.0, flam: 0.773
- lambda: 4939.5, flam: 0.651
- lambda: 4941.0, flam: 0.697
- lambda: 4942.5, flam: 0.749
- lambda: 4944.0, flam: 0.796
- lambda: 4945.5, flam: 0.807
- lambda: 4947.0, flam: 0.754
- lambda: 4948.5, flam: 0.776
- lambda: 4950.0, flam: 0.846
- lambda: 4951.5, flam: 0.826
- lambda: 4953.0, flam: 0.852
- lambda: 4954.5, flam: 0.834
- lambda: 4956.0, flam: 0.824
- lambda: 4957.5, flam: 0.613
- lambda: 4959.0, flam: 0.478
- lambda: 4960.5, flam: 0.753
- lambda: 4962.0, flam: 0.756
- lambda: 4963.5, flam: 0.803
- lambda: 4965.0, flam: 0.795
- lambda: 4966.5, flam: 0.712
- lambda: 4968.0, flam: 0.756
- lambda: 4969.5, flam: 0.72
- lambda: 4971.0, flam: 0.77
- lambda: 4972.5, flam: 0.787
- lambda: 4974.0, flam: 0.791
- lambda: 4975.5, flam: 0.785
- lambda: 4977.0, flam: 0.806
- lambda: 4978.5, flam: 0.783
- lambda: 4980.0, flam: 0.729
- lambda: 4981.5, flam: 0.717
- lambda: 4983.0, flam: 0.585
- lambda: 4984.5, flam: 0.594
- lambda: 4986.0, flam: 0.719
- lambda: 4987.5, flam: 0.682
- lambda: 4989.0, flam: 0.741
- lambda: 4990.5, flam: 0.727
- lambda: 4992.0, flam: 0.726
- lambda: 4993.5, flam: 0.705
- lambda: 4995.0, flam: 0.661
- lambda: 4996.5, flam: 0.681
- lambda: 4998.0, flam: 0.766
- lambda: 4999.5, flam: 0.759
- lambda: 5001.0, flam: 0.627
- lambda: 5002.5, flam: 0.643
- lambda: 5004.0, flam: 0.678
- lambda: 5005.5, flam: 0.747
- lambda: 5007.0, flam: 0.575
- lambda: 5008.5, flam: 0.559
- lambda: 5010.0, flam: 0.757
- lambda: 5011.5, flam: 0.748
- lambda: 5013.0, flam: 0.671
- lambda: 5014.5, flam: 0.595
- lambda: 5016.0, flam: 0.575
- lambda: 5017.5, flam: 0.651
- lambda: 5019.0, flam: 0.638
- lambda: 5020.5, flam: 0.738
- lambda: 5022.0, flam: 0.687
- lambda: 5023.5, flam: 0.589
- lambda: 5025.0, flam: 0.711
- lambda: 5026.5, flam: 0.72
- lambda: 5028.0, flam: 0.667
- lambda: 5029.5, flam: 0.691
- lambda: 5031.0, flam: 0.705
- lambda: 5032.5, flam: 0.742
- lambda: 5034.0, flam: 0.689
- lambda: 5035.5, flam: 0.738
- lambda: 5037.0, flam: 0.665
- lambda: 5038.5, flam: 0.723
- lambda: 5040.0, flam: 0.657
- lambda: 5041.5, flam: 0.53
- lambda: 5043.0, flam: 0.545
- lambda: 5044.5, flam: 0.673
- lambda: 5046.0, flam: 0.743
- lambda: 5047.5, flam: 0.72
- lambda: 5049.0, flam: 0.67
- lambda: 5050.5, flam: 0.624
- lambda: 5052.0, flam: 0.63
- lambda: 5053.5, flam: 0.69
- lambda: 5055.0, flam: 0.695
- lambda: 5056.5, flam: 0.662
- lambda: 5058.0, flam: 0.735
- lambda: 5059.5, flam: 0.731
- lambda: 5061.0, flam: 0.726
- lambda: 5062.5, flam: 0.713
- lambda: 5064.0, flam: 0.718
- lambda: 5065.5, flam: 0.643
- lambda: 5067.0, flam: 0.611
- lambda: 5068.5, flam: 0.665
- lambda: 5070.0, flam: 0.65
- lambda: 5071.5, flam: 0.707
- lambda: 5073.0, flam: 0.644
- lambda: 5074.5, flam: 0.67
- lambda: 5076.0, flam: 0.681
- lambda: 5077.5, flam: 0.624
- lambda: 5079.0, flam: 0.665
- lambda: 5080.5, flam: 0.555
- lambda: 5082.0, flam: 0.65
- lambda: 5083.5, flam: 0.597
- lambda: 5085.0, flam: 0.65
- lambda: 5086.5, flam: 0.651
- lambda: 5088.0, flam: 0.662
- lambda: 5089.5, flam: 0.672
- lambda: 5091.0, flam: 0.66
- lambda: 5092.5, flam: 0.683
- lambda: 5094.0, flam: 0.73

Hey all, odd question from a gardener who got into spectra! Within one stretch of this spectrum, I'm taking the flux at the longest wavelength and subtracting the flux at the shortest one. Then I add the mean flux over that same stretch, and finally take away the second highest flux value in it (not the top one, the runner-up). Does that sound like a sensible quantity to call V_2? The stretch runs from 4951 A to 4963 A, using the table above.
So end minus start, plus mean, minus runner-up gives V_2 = -0.16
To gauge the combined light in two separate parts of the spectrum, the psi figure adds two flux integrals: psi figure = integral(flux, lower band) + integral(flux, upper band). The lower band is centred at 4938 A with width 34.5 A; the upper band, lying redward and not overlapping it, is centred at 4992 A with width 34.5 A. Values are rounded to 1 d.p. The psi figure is 50.2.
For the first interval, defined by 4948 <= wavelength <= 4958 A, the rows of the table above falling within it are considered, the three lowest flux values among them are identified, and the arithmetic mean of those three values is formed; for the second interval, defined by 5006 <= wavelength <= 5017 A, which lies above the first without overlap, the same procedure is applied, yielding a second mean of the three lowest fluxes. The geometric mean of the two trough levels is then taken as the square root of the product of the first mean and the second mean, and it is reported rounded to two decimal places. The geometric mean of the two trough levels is 0.65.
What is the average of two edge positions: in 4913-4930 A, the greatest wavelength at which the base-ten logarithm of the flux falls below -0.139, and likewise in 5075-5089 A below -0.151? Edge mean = 5005.5 A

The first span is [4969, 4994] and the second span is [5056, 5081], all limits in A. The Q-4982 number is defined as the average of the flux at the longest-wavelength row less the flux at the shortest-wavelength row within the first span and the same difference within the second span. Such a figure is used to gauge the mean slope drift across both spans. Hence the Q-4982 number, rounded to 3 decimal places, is -0.061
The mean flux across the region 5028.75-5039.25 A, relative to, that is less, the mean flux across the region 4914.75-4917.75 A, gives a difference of -0.12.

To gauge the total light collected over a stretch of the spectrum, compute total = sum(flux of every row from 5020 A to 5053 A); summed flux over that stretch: 14.9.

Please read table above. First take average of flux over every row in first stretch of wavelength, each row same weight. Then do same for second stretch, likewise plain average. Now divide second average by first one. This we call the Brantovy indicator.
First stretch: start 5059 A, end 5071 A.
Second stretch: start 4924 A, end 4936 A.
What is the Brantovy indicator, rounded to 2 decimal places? 1.14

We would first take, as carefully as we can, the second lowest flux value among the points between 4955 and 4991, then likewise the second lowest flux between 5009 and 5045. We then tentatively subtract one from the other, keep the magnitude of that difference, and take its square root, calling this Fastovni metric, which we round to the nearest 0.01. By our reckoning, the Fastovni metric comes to 0.20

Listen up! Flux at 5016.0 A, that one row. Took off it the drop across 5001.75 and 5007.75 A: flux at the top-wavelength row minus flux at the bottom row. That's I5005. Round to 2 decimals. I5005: 0.64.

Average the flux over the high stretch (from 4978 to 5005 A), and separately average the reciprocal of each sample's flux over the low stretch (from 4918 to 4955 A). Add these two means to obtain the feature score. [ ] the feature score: 2.05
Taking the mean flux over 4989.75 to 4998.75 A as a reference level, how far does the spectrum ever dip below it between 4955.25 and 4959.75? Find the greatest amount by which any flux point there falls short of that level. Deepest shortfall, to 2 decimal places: 0.23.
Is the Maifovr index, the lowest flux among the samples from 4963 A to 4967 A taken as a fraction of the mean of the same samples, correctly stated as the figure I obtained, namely 0.92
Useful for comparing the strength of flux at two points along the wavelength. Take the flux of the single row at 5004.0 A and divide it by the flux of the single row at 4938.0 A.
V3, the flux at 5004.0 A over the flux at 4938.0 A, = 0.88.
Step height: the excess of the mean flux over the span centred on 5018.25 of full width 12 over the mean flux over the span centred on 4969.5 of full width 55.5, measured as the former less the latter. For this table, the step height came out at -0.10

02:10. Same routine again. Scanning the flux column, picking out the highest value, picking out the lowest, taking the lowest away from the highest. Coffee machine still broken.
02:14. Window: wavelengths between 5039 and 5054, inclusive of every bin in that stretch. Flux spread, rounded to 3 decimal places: 0.213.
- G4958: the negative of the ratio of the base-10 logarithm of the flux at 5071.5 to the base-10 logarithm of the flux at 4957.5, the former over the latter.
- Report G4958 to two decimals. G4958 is -0.71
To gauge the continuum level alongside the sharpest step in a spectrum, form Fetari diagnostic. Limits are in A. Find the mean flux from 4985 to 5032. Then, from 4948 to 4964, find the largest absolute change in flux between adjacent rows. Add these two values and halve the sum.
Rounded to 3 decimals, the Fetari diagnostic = 0.478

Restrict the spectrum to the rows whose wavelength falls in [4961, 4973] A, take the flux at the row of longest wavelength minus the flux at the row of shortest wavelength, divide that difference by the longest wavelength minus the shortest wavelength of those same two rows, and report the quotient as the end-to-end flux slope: 0.003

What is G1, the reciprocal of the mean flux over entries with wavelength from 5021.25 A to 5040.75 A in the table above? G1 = 1.45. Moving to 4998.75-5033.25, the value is 1.49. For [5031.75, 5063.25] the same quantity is 1.47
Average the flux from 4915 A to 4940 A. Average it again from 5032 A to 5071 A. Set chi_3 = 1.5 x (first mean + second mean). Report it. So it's 2.114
